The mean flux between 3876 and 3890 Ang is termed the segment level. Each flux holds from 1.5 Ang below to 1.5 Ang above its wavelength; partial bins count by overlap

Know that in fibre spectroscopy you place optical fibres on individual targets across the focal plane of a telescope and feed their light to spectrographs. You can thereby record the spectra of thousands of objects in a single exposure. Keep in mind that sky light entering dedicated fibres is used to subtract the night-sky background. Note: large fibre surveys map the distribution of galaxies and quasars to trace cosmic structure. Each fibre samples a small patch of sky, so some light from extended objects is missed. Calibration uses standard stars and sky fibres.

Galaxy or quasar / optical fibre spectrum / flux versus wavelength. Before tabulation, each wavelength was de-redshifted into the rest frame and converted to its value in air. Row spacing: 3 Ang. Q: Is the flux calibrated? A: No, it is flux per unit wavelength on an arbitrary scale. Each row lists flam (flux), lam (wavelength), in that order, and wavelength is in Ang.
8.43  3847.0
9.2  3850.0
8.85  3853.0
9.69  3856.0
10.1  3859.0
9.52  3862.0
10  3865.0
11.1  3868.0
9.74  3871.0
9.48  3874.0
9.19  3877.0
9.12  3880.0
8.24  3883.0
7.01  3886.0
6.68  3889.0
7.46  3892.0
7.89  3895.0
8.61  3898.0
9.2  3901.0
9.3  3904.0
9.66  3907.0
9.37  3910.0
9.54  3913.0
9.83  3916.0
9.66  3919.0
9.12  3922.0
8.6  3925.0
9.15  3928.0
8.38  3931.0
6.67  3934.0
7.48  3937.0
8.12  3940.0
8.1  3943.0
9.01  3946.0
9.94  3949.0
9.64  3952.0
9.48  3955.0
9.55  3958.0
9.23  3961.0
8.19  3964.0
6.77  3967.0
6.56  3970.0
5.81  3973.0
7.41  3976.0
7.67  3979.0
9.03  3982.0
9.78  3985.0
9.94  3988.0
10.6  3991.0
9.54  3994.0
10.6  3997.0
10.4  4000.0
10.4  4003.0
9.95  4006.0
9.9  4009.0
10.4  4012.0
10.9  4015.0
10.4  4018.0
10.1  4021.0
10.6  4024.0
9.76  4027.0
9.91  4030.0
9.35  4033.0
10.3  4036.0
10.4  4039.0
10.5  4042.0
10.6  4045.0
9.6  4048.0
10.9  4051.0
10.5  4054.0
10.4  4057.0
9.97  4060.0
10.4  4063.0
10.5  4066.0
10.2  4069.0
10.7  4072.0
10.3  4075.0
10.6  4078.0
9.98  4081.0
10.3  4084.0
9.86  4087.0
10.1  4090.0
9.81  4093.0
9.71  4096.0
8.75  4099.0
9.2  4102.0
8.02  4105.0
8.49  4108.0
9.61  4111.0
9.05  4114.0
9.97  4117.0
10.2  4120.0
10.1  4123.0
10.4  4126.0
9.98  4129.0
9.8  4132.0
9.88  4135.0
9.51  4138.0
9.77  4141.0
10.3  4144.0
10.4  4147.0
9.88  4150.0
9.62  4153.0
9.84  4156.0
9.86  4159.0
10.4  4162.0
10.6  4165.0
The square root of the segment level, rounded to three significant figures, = 2.84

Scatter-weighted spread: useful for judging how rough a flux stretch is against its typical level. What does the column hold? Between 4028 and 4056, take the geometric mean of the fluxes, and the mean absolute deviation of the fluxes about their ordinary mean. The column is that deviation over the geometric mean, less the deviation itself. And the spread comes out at -0.37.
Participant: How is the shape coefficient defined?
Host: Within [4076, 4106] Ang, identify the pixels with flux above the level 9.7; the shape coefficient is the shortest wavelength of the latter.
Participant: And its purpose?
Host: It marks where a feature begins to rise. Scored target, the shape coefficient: 4078.0 Ang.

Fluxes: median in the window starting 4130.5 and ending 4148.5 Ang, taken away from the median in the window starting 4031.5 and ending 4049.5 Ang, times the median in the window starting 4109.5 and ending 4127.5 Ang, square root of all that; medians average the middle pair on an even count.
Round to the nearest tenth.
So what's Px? 2.3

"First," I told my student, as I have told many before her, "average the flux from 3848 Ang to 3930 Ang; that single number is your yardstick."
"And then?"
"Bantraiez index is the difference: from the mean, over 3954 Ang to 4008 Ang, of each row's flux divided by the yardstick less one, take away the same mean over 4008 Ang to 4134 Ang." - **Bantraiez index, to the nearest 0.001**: -0.118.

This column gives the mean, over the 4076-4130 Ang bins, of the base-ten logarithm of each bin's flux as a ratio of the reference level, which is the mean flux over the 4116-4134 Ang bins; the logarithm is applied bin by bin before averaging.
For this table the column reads -0.019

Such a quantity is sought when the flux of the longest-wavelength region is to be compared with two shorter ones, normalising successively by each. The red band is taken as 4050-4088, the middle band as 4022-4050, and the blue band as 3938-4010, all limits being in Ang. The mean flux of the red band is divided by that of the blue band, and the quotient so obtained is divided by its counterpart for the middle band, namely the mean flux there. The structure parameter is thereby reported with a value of 0.114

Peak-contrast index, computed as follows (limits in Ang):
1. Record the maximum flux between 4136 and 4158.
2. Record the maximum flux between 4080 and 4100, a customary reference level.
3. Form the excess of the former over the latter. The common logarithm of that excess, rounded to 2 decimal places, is -1.00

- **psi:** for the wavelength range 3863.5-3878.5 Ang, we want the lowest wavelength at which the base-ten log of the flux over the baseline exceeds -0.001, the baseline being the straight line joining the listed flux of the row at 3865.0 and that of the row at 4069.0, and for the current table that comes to 3865.0 Ang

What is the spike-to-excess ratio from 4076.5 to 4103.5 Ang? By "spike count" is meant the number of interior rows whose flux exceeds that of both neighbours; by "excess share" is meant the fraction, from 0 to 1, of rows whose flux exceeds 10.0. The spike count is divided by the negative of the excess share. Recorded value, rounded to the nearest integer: -6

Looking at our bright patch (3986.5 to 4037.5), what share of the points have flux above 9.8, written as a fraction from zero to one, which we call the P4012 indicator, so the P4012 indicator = 0.8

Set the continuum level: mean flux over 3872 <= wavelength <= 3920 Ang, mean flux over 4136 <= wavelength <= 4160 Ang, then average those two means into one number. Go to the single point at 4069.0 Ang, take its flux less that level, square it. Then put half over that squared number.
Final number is 1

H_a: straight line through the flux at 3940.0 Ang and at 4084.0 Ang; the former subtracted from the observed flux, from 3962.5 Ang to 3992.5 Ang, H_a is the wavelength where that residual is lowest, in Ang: 3973.0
